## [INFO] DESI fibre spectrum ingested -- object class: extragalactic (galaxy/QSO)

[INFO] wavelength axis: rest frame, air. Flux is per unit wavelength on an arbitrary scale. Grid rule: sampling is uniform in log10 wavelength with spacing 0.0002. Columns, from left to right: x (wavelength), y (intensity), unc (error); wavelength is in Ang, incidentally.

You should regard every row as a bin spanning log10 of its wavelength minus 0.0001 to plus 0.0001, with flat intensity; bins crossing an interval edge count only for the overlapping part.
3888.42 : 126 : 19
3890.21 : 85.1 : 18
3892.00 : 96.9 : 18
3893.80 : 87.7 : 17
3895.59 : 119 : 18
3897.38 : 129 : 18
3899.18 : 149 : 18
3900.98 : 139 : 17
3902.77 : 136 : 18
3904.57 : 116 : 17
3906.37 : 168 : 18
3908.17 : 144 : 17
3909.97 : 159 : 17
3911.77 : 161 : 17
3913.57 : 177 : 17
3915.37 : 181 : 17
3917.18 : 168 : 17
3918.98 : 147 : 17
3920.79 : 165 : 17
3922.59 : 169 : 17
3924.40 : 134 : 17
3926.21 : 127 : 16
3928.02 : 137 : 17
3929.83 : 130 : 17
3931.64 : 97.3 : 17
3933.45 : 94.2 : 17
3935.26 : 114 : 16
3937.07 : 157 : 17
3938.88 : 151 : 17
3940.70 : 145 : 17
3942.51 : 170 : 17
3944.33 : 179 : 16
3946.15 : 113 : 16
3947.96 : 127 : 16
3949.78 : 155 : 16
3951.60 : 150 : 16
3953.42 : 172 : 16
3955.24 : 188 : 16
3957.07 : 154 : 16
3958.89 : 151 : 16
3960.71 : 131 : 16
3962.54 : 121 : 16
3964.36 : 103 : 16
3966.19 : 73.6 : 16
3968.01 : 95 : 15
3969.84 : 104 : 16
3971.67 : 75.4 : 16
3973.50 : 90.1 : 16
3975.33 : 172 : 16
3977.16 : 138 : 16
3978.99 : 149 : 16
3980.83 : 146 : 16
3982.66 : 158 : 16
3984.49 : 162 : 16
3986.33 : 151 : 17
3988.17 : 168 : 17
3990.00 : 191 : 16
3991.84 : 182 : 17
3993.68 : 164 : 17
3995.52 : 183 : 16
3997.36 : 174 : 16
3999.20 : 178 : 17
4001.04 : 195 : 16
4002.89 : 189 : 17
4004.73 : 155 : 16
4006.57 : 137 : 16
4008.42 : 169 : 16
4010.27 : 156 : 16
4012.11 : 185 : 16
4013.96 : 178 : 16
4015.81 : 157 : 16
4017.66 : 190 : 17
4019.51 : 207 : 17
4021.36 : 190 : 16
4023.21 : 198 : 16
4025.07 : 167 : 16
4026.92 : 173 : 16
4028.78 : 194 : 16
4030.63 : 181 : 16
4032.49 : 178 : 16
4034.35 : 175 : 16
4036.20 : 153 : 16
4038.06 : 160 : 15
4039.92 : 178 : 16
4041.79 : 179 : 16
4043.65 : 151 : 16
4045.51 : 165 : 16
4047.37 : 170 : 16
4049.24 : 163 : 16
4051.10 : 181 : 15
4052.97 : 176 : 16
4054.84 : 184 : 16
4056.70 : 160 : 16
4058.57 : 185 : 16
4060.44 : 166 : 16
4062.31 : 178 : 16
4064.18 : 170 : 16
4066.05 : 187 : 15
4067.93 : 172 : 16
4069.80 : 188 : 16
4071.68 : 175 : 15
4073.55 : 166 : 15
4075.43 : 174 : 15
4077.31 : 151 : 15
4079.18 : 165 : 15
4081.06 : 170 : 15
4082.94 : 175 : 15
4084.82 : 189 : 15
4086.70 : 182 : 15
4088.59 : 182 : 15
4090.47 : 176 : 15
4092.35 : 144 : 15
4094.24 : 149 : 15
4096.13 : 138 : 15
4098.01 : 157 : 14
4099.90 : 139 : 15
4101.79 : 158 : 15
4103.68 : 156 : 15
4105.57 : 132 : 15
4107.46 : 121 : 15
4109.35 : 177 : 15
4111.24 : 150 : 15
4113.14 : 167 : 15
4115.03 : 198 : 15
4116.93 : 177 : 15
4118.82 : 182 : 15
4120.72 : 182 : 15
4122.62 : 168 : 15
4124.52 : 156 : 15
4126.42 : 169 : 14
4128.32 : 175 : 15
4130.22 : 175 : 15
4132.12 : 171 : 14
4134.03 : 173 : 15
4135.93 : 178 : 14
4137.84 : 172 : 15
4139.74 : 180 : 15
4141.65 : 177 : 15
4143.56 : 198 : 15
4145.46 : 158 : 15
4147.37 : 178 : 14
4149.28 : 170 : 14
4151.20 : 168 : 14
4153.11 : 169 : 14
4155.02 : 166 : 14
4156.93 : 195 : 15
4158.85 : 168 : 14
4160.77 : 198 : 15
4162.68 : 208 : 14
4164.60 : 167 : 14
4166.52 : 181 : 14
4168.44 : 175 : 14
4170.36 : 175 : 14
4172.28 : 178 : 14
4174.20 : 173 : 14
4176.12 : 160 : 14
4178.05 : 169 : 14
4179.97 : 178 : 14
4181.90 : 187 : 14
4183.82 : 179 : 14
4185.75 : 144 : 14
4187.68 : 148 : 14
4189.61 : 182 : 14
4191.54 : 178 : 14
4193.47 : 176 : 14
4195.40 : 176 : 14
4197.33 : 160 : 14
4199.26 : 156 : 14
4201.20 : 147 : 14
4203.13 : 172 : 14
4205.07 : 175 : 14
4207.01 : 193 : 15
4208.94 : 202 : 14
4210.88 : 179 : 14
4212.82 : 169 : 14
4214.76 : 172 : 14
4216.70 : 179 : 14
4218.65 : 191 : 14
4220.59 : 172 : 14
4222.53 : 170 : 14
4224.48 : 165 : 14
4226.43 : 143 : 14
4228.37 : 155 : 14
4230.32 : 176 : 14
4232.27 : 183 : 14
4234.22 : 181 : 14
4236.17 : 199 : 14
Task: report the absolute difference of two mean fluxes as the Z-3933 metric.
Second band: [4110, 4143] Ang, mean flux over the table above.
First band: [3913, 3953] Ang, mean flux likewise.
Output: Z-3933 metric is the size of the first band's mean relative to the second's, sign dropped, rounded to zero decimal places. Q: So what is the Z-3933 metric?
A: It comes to 29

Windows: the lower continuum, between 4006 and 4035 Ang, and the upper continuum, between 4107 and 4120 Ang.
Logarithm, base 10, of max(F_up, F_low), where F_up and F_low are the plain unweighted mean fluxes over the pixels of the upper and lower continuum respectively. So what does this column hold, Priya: 2.25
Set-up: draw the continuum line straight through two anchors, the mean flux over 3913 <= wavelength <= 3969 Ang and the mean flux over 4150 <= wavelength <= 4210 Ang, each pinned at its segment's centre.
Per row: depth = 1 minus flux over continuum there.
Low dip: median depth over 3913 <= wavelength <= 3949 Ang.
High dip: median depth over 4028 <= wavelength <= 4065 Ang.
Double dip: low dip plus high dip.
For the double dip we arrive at -0.17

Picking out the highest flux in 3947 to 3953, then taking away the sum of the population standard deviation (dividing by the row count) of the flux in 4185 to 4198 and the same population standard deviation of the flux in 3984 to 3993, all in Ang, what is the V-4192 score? 126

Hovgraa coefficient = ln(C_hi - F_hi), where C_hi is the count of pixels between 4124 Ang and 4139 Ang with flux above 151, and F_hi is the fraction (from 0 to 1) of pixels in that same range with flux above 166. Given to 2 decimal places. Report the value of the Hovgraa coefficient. 1.96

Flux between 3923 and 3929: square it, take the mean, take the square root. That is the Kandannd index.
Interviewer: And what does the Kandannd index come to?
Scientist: 133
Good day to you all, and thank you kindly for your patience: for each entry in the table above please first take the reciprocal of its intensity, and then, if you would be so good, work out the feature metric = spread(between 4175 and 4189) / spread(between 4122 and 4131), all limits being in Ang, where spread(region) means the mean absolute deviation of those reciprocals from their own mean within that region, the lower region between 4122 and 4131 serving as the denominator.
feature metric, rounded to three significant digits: 2.64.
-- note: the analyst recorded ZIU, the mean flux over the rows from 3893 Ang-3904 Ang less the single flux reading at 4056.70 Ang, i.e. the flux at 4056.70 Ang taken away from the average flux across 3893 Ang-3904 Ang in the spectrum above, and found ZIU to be -33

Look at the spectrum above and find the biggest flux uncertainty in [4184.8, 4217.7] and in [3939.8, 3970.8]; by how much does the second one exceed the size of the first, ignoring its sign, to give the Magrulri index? 2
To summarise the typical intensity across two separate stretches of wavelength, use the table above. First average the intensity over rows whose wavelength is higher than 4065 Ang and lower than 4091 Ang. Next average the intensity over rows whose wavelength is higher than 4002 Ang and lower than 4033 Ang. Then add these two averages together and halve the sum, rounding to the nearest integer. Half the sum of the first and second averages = 176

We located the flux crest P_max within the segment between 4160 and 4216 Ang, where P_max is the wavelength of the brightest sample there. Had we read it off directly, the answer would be 4162.68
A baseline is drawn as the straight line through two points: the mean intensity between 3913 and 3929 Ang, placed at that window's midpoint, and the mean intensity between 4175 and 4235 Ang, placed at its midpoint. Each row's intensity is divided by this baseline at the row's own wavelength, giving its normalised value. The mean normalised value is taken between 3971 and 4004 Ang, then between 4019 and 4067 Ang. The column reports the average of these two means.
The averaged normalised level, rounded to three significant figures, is 1.04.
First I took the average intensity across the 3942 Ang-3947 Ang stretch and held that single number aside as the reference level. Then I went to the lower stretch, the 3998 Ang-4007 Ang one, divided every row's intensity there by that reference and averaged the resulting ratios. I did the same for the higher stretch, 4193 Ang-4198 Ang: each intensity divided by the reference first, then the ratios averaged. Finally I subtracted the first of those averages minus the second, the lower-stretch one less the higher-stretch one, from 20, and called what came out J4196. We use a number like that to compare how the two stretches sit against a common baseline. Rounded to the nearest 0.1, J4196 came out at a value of 20.0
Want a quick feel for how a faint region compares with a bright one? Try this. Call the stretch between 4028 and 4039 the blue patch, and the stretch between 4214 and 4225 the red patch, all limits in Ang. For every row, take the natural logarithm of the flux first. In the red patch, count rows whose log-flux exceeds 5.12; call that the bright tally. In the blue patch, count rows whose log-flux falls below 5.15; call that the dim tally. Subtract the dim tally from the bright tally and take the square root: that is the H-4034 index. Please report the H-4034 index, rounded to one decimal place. 1.7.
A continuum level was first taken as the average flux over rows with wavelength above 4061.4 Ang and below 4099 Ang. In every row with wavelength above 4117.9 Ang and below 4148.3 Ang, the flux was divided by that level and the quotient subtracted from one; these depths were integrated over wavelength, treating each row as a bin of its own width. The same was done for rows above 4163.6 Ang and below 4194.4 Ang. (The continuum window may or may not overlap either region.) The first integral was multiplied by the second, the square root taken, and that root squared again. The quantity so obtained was 0.4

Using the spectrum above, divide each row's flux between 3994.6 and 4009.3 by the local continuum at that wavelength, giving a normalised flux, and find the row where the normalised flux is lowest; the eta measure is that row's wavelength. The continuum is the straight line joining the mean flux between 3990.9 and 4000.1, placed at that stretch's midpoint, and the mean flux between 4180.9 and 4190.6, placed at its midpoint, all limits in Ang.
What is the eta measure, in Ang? 4006.57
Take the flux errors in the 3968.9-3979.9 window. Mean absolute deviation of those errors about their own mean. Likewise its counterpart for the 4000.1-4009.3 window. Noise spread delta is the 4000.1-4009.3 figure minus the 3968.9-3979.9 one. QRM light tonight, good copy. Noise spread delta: 0.32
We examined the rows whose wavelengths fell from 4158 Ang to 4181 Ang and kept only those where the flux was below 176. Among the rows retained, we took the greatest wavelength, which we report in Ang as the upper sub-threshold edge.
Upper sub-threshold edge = 4178.05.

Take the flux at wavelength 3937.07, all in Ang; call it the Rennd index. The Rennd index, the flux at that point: 157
